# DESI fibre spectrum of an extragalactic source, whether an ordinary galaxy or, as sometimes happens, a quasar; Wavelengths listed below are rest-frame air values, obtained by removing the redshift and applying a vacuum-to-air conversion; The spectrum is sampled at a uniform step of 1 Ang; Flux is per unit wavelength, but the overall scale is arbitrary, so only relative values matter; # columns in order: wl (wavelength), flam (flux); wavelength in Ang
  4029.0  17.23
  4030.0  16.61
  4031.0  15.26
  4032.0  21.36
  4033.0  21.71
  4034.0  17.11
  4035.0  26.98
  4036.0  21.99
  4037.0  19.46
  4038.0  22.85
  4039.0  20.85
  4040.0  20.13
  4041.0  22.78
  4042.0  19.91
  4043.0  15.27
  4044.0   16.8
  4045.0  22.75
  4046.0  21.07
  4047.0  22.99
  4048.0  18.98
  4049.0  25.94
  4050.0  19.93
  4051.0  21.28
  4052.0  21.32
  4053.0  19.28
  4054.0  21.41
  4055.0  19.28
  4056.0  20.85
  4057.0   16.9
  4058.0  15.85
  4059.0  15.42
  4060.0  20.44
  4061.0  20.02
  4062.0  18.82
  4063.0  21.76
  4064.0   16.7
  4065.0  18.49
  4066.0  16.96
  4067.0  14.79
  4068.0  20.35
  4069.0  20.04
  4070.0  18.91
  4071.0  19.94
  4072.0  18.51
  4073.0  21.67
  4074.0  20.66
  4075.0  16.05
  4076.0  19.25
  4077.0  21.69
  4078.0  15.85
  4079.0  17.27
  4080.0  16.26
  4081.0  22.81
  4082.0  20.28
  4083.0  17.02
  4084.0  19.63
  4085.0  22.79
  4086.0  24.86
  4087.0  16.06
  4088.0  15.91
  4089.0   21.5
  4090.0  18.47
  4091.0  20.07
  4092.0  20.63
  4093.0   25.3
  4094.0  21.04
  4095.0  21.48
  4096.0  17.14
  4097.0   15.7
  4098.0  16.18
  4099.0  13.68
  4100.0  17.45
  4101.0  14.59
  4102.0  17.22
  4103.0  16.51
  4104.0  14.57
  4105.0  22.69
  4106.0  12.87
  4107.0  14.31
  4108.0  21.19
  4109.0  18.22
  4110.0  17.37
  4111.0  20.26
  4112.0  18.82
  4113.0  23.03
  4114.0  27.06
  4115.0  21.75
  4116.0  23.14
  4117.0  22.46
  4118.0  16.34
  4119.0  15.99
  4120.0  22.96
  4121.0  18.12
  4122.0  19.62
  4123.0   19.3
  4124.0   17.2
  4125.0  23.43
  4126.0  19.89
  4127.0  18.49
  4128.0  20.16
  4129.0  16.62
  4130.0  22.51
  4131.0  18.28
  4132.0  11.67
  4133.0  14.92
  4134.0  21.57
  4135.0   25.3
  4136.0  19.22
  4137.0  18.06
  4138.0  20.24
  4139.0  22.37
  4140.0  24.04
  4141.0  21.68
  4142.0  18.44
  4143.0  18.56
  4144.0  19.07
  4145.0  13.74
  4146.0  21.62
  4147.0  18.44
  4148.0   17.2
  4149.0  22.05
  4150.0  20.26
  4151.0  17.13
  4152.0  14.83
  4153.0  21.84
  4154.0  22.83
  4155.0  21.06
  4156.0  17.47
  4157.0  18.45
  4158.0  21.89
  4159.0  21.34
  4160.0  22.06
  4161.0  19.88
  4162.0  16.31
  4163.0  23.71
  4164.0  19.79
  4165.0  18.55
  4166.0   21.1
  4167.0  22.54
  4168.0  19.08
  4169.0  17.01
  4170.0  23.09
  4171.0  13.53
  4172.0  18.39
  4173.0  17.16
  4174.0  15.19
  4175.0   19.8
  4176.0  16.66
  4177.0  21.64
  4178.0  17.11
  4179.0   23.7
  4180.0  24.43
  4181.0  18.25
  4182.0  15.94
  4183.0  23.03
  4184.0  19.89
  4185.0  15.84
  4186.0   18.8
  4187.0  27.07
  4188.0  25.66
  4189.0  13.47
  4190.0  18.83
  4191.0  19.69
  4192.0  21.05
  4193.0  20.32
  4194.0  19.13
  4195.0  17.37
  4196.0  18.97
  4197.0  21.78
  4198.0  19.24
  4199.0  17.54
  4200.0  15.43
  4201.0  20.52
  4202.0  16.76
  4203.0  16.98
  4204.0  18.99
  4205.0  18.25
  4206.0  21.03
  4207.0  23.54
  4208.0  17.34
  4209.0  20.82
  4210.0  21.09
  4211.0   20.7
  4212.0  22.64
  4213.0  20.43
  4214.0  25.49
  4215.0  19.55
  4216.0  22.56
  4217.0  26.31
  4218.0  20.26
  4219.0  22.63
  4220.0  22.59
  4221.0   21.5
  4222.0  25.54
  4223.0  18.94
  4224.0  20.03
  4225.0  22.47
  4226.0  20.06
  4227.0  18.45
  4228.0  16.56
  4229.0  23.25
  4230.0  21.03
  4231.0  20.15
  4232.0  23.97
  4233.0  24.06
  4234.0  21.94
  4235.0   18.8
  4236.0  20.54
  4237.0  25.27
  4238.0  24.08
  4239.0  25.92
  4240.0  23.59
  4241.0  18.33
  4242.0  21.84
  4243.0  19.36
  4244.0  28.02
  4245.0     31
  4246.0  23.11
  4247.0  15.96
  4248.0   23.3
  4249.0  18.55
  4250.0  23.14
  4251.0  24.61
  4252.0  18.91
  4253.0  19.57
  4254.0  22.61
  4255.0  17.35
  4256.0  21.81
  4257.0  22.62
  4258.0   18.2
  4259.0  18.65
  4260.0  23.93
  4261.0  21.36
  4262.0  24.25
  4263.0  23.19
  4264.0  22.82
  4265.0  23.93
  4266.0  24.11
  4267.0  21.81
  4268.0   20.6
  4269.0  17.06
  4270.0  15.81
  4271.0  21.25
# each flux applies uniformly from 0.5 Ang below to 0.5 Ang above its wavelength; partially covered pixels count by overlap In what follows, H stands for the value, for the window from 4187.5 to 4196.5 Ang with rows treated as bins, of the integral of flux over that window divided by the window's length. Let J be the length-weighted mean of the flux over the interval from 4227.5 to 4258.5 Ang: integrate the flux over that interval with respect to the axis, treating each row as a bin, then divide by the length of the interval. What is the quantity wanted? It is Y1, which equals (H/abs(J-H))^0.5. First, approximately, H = 19.4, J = 21.9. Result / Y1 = 2.8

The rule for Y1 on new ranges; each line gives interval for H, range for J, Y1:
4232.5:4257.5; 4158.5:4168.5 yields 3.6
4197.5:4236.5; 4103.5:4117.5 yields 4.9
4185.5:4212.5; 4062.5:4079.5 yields 4.5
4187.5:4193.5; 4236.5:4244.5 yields 2.4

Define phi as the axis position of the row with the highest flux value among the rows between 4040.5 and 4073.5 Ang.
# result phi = 4049.0 Ang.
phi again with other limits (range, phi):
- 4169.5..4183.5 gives 4180.0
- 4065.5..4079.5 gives 4077.0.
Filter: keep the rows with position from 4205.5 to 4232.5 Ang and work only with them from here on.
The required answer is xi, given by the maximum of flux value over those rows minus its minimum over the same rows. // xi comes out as 10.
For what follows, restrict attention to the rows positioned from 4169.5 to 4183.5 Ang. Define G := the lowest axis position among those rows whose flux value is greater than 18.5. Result 4170.0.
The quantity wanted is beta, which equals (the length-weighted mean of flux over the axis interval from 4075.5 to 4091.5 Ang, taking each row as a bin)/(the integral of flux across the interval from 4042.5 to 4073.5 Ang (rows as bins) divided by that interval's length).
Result 1.00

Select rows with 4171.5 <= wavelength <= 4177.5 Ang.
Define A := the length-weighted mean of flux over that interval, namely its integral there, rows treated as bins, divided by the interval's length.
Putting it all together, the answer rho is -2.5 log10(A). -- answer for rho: -3.15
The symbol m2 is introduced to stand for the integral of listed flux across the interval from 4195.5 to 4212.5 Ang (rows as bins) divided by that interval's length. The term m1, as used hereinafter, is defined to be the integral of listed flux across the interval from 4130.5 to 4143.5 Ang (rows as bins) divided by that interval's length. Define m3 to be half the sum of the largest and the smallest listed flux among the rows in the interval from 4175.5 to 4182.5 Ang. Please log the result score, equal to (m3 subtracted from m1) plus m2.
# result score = 18.9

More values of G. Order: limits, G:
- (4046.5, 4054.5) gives 4047.0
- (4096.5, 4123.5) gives 4105.0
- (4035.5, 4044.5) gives 4036.0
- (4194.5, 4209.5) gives 4196.0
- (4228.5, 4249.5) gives 4229.0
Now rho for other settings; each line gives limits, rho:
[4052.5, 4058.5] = -3.19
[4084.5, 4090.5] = -3.25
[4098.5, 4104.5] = -2.99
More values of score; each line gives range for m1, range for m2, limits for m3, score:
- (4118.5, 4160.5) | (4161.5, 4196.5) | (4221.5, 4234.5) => 18.0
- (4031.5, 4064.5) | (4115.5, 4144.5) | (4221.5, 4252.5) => 16.4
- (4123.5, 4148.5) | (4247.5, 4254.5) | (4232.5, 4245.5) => 16.2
